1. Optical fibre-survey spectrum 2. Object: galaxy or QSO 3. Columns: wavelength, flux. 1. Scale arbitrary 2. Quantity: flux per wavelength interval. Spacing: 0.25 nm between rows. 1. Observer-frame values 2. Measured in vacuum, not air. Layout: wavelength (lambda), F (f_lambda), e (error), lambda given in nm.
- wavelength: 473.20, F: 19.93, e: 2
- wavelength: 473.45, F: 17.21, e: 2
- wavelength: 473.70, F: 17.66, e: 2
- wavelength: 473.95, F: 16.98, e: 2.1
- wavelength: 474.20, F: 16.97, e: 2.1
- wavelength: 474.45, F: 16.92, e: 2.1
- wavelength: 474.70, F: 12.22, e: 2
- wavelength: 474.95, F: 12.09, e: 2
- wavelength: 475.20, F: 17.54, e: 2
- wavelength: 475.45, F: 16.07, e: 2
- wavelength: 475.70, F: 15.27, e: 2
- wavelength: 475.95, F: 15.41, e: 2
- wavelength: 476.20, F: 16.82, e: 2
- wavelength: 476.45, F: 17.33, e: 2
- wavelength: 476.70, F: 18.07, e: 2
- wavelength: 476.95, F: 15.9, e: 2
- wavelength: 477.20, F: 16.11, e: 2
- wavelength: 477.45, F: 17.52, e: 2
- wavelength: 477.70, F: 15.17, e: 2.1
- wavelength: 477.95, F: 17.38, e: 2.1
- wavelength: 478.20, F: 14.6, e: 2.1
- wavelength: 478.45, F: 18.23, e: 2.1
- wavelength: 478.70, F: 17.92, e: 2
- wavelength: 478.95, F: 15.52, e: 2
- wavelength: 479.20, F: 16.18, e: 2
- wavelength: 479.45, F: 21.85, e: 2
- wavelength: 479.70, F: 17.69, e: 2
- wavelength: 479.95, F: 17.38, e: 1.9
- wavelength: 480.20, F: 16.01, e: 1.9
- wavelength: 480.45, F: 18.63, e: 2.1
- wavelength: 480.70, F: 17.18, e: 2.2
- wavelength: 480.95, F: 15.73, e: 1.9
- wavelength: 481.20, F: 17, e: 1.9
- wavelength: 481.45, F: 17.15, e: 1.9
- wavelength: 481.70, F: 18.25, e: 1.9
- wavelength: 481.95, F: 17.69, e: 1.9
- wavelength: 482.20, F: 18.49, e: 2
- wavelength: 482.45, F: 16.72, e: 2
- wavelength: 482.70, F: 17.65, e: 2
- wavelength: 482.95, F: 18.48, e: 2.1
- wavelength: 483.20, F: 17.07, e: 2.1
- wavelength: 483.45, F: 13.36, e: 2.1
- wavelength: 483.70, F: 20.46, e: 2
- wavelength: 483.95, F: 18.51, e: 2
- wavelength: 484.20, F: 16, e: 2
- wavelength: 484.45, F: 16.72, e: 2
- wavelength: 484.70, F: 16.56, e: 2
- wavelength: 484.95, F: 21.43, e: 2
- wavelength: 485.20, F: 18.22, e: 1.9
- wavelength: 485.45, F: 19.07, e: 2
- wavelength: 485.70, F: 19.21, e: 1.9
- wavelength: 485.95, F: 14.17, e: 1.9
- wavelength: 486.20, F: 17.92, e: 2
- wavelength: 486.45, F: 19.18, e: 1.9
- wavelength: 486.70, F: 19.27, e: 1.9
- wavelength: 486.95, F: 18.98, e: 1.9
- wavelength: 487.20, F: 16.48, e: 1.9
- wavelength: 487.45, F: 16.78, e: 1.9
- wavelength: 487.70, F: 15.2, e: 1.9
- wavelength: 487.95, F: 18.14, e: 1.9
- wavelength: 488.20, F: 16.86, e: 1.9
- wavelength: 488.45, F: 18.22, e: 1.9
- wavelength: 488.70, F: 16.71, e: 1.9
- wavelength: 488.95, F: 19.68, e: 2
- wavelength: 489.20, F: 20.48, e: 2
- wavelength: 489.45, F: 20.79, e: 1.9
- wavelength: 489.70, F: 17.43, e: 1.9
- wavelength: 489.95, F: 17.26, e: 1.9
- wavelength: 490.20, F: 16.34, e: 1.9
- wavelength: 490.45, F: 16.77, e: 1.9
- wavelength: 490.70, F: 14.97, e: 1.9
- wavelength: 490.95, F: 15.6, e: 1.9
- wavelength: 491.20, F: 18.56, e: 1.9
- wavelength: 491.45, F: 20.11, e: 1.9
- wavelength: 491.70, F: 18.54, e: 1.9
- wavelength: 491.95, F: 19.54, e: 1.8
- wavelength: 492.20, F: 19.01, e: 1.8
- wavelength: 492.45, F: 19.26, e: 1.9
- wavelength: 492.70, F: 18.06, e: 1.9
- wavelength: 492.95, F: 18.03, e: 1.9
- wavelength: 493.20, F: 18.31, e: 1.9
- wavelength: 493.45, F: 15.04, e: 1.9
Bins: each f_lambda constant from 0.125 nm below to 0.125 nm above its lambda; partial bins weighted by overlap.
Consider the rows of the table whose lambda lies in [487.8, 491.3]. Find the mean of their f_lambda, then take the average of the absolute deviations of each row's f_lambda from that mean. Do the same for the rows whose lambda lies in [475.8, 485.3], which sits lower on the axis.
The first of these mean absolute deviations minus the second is 0.2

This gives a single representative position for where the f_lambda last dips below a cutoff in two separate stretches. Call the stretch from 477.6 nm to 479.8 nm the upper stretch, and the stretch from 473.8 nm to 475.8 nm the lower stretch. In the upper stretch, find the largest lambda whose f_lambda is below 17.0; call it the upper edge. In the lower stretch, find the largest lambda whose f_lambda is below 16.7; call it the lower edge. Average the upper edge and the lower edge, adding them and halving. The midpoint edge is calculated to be 477.45 nm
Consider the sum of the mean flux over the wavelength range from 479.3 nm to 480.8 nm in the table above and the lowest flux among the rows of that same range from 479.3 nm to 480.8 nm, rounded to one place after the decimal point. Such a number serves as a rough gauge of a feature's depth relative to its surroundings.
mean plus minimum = 34.1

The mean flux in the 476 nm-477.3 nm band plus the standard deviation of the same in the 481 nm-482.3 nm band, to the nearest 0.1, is 17.4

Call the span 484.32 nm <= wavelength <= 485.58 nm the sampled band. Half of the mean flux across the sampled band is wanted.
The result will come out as 9.2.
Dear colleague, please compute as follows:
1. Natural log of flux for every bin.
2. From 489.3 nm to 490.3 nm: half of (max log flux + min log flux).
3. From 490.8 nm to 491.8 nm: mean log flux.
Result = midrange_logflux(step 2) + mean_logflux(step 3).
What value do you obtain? 5.81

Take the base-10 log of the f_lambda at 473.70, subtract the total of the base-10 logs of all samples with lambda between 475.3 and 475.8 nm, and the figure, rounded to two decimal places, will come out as -1.14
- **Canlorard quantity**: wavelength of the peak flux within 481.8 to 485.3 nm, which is 484.95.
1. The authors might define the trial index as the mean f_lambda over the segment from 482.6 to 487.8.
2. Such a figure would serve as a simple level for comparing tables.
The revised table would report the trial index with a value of 17.7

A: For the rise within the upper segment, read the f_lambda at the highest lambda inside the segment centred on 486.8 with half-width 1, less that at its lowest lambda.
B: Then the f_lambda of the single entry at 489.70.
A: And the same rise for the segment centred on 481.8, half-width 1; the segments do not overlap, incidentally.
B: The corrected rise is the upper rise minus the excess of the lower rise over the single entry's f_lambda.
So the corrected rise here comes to 17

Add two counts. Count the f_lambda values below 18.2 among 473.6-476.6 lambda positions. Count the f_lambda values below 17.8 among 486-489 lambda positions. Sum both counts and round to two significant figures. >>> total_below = 17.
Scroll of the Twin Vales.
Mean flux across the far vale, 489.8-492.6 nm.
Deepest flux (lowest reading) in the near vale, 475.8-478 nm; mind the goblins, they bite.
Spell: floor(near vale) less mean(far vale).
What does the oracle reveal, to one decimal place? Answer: -2.6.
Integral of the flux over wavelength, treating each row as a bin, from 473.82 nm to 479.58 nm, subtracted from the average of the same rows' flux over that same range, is -78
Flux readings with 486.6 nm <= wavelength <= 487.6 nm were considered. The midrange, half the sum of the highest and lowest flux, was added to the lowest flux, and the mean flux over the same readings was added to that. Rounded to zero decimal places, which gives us 52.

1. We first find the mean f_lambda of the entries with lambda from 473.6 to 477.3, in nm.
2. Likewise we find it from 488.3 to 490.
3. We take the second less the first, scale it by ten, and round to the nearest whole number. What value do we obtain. 26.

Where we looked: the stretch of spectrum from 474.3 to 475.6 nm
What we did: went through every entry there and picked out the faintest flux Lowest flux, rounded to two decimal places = 12.09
